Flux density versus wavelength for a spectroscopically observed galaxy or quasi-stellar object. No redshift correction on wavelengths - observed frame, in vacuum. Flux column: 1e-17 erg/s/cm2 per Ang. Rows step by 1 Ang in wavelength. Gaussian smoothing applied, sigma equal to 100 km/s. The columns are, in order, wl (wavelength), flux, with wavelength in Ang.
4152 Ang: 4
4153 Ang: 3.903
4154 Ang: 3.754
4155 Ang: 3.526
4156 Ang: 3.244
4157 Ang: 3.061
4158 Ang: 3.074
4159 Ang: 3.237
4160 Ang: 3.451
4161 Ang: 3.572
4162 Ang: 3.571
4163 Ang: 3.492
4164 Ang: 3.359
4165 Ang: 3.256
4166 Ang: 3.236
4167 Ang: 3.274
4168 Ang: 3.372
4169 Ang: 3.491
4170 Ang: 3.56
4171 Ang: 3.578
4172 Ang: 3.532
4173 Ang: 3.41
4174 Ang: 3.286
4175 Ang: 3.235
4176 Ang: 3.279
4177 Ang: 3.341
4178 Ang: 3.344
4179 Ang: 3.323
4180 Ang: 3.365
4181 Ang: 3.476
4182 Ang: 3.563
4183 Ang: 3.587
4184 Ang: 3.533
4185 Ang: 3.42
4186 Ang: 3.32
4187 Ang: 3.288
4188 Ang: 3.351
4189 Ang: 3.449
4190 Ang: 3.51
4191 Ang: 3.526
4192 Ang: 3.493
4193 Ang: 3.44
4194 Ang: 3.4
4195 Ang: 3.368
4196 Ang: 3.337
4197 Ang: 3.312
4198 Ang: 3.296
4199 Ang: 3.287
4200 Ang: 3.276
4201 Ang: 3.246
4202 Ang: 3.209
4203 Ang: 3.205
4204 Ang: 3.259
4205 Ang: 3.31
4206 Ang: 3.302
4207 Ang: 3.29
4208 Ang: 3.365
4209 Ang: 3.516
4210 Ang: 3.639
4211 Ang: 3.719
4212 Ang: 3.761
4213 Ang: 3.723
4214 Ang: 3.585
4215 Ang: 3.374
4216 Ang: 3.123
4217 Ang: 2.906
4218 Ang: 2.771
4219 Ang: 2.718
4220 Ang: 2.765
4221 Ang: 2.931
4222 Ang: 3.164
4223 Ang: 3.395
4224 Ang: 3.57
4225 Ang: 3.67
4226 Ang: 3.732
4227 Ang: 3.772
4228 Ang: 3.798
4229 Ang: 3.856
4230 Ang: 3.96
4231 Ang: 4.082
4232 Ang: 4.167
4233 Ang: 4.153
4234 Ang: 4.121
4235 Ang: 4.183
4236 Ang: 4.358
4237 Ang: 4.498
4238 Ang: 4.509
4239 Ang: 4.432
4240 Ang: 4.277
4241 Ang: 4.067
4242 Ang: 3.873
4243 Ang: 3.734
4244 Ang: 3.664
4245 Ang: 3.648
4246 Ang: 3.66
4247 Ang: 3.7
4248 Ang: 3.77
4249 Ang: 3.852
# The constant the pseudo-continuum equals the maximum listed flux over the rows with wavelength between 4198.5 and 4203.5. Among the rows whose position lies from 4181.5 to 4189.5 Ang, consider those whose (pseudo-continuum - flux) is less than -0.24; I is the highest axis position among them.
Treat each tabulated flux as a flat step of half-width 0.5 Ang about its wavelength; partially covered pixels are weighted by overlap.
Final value 4184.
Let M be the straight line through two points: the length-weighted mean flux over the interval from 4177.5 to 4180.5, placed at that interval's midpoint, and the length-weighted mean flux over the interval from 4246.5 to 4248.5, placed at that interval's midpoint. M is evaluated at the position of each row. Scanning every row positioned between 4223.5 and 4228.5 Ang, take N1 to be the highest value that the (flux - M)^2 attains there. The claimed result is 0.030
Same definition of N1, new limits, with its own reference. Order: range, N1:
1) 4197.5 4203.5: 0.076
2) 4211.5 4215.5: 0.052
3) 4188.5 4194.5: 0.013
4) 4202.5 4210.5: 0.076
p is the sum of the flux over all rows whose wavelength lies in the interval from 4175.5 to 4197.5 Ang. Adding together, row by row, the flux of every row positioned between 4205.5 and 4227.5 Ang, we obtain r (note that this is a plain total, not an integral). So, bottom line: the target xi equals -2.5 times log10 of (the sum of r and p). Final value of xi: -5.43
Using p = 75.0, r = 73.8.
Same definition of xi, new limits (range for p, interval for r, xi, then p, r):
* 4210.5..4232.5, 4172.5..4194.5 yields -5.45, 76.5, 74.9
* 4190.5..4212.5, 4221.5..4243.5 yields -5.52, 74.6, 87.4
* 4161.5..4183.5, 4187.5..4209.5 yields -5.43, 74.9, 73.7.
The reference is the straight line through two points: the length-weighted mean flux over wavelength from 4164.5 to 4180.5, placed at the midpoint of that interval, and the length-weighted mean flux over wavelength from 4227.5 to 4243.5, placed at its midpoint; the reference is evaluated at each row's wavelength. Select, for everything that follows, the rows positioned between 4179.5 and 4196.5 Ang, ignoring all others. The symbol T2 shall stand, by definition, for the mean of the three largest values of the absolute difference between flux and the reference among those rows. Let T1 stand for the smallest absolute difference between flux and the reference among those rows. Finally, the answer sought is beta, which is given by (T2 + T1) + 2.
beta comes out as 2.29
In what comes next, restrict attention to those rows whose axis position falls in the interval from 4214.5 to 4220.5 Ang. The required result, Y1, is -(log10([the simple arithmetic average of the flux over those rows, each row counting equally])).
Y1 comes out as -0.47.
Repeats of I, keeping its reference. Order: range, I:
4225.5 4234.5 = 4234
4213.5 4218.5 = 4214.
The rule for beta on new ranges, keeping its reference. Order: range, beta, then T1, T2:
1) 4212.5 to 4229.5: 3.31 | 0.134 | 1.18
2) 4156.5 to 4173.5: 2.33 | 0.021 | 0.30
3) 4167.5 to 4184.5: 2.21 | 0.006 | 0.21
